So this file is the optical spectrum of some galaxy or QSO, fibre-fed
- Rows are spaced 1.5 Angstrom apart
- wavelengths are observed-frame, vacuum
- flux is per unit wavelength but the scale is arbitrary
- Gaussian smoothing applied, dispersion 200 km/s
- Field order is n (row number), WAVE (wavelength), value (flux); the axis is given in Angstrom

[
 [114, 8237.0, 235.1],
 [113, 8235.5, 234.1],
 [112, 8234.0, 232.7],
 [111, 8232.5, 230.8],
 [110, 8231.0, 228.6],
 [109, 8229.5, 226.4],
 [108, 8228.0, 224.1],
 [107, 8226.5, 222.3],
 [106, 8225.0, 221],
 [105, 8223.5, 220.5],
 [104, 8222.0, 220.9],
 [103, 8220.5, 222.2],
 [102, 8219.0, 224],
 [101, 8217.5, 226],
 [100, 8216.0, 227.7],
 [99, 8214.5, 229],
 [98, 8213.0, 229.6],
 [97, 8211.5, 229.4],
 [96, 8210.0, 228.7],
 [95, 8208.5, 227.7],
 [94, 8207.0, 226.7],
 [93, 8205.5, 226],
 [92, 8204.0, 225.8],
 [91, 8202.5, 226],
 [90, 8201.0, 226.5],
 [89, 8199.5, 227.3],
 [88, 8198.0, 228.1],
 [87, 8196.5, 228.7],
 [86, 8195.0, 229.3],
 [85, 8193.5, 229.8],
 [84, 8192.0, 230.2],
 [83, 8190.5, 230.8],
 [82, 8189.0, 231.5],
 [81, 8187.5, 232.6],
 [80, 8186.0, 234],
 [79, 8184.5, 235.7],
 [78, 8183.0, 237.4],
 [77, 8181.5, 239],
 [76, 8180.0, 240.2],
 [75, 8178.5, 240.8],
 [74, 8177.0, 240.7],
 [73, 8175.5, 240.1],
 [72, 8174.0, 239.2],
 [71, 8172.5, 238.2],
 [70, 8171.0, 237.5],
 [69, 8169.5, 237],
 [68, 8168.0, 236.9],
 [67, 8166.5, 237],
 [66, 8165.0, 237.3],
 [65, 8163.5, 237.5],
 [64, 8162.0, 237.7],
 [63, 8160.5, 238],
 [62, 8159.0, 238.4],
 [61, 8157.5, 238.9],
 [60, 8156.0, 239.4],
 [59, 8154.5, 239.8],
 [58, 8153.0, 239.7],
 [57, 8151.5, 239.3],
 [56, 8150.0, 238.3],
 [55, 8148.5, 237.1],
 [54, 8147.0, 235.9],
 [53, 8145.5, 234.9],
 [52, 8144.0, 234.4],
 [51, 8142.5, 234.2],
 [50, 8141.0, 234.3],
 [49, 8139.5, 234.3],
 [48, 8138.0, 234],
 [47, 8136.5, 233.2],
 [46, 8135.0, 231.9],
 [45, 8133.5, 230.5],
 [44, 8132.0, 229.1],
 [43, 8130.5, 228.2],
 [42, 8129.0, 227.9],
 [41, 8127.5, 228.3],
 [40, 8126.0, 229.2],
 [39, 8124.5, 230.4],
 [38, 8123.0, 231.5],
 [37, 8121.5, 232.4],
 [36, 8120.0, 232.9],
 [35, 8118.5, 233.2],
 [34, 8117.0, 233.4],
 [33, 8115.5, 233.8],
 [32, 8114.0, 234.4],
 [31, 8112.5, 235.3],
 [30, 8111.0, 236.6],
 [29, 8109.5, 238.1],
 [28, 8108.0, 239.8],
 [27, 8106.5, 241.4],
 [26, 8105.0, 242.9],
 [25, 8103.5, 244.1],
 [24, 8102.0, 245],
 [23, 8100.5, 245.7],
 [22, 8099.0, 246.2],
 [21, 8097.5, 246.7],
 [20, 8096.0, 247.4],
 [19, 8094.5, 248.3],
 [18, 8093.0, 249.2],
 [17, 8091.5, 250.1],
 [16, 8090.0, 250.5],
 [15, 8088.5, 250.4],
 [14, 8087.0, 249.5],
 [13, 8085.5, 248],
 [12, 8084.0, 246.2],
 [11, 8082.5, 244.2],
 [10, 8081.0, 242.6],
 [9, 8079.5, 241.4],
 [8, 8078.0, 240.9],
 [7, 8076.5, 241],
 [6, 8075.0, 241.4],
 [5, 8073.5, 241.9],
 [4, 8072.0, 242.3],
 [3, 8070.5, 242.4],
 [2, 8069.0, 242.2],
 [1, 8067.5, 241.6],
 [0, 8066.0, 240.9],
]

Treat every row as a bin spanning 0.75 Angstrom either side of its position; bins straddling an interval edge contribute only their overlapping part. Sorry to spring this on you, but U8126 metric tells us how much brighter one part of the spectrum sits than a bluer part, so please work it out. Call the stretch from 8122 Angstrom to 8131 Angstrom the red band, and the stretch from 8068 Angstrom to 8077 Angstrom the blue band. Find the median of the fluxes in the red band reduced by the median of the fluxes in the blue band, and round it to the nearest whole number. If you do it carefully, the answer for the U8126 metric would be -13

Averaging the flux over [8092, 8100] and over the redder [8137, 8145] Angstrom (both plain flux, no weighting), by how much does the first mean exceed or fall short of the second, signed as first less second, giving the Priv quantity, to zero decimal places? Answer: 13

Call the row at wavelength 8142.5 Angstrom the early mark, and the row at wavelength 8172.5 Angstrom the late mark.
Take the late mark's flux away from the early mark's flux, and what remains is -4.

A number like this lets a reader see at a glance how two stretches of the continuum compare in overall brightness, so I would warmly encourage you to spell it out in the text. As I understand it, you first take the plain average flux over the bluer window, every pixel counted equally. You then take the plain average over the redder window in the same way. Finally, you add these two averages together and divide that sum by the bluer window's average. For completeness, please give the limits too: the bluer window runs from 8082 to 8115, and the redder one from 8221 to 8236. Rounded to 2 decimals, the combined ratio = 1.92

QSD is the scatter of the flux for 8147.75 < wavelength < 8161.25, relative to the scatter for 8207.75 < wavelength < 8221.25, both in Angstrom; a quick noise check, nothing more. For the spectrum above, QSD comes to 0.35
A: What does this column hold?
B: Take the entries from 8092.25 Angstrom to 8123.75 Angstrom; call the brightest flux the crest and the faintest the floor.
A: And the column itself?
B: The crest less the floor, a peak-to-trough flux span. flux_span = 18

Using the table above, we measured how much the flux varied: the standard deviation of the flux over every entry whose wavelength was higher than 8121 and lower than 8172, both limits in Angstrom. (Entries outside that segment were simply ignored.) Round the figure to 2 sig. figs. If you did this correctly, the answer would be 3.7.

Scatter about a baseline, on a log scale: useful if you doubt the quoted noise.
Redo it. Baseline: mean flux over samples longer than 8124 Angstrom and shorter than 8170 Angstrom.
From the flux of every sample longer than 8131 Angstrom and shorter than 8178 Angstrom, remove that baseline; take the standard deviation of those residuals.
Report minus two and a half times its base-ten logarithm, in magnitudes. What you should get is -1.1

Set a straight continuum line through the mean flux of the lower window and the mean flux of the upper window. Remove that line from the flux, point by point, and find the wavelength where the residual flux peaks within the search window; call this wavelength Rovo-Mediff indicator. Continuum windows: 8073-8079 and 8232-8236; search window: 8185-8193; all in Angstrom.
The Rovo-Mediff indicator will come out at 8186.0 Angstrom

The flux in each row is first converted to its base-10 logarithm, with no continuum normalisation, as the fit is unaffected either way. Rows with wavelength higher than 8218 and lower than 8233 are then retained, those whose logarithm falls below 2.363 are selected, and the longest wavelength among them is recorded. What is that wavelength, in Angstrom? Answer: 8231.0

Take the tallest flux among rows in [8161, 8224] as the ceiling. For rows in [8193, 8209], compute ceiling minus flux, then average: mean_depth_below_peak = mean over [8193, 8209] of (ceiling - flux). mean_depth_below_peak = 13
